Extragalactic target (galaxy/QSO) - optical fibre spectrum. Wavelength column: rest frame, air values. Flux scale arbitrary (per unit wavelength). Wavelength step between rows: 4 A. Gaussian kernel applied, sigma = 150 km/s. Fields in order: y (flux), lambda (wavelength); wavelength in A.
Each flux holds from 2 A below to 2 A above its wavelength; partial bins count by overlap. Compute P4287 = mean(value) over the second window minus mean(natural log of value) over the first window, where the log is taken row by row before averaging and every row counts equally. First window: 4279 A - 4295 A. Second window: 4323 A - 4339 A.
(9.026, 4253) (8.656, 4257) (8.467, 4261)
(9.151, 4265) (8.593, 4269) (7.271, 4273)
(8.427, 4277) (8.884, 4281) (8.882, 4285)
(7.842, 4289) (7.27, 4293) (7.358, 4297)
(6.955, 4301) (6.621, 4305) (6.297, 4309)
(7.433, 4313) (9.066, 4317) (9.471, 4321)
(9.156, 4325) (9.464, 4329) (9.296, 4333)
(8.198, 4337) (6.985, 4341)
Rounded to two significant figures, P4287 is 6.9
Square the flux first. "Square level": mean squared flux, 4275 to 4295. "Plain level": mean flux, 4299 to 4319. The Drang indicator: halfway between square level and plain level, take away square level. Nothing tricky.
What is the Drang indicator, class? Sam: -30.7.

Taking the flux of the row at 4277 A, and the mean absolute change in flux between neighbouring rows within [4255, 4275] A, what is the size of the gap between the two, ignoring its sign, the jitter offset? 7.7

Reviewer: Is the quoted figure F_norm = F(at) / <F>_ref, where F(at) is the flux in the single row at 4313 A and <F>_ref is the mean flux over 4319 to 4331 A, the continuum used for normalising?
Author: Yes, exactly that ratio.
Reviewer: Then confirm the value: 0.79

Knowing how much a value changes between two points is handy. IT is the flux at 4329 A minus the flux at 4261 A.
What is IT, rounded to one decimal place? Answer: 1.0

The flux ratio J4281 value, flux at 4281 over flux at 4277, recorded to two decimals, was 1.05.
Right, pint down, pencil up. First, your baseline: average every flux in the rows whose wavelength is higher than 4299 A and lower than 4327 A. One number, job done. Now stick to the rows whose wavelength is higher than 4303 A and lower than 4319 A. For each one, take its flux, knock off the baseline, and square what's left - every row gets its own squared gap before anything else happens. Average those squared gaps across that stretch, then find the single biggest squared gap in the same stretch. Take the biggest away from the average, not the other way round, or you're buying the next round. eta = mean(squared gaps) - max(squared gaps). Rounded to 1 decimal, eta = -1.0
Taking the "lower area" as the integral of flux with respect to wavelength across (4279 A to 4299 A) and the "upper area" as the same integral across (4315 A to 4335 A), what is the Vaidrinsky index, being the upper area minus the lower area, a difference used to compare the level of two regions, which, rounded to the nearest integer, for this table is 25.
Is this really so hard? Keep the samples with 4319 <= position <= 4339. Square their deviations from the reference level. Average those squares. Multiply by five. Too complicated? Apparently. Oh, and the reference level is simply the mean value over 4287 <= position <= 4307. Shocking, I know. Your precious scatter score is 19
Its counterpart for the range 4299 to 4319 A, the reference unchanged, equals 5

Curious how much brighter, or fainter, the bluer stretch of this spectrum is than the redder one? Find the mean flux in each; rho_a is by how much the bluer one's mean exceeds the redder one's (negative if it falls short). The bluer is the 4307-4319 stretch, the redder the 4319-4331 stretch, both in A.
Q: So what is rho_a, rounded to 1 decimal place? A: -1.8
